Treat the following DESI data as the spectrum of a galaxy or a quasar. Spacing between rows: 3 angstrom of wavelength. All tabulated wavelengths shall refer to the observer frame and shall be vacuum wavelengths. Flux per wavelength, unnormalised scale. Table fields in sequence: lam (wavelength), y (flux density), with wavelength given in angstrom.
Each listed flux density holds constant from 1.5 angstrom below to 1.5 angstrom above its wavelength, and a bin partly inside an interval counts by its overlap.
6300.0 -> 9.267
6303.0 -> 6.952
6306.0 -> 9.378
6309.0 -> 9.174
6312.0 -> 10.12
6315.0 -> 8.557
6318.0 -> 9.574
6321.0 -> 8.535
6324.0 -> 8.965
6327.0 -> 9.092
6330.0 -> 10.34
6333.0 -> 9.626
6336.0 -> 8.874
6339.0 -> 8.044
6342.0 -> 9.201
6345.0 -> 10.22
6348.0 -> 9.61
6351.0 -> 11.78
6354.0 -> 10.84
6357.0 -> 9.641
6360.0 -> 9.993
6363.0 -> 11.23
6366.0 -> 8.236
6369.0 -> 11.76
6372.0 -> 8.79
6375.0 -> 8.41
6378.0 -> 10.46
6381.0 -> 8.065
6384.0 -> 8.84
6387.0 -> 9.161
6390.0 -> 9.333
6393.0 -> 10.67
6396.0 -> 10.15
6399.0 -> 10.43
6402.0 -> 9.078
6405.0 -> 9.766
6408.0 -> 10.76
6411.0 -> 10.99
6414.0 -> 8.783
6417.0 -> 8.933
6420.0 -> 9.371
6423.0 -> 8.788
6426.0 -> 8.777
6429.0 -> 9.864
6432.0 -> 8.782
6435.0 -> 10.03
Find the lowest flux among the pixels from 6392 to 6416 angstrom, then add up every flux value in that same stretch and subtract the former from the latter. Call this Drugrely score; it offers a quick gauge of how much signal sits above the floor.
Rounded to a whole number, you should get 72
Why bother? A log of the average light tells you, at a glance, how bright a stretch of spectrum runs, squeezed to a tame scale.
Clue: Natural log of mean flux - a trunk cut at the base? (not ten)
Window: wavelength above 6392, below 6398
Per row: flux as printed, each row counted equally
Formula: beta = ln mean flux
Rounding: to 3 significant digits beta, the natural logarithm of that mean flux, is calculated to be 2.34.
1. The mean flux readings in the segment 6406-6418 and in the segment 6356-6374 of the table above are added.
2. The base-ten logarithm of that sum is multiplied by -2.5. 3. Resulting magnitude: -3.24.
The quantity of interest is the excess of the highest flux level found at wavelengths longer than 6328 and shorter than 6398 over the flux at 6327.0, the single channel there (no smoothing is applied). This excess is 2.7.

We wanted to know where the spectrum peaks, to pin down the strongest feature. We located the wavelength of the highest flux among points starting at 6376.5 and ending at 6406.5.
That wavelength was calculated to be 6393.0 angstrom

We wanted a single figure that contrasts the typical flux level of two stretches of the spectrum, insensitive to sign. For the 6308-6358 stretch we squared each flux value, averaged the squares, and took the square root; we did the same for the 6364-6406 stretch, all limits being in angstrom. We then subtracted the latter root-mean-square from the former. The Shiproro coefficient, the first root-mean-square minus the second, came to 0.0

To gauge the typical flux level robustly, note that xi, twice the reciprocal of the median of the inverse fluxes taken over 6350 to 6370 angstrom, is 21.7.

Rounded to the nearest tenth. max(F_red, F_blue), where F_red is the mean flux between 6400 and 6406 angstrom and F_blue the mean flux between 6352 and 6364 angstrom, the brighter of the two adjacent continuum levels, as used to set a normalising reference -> 10.4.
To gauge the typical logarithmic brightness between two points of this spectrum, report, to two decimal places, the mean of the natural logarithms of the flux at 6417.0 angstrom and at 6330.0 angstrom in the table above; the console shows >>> 2.26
